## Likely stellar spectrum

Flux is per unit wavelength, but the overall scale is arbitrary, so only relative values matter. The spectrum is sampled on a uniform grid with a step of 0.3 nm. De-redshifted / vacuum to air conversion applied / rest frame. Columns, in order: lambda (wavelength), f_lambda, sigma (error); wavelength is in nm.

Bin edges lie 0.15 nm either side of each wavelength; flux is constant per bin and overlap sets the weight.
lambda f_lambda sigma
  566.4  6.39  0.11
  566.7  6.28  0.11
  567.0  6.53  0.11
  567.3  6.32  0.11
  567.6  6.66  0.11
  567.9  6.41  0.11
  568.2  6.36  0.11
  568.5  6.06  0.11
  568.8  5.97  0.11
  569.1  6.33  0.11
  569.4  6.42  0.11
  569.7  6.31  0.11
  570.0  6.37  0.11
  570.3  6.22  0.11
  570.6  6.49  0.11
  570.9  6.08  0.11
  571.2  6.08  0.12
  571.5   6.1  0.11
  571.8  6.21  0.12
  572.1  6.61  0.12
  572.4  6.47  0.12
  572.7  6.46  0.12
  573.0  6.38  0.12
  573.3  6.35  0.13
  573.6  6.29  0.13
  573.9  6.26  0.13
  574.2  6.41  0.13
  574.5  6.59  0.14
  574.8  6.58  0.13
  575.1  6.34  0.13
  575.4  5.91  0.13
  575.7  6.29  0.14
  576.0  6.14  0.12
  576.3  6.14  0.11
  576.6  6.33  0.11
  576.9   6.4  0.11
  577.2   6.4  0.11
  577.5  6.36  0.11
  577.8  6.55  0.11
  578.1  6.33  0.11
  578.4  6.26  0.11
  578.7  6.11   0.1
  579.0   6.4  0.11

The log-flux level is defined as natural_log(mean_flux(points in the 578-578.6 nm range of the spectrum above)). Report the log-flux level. 1.84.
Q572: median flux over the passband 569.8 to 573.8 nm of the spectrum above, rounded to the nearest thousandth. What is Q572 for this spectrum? 6.350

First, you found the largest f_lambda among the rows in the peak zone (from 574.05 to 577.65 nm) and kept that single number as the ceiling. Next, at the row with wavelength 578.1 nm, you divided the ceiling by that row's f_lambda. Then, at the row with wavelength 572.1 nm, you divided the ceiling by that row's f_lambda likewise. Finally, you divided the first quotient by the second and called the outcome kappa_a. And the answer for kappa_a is 1.04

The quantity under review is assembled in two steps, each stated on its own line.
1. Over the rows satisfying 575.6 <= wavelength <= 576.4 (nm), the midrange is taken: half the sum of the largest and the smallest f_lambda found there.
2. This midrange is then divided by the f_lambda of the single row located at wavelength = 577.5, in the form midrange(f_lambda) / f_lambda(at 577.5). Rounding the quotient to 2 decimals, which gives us 0.98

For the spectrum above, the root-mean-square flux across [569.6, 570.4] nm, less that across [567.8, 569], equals 0.10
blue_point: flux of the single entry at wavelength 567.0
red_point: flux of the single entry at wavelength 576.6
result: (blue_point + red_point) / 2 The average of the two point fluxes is 6.43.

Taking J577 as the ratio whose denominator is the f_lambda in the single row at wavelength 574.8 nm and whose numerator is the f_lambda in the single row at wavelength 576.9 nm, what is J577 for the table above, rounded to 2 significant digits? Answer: 0.97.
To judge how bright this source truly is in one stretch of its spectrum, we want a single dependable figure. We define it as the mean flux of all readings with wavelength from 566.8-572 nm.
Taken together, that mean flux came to 6.29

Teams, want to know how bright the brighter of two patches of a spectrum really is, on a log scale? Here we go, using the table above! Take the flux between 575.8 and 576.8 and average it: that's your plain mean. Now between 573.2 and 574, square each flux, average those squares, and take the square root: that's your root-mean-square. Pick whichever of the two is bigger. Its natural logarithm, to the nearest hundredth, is 1.84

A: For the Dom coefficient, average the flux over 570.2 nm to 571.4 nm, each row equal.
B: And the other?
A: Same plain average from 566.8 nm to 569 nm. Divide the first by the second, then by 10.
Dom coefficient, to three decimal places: 0.098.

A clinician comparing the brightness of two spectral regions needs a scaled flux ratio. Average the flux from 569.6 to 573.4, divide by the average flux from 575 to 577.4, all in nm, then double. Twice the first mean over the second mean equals 2.02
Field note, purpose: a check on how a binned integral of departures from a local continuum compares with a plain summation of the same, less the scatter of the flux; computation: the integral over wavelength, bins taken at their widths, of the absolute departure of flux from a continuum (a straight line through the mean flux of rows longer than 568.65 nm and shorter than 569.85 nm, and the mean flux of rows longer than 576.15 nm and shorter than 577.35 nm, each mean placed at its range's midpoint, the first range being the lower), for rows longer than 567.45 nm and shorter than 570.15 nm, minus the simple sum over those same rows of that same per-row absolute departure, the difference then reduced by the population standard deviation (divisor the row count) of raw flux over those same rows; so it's -1.28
